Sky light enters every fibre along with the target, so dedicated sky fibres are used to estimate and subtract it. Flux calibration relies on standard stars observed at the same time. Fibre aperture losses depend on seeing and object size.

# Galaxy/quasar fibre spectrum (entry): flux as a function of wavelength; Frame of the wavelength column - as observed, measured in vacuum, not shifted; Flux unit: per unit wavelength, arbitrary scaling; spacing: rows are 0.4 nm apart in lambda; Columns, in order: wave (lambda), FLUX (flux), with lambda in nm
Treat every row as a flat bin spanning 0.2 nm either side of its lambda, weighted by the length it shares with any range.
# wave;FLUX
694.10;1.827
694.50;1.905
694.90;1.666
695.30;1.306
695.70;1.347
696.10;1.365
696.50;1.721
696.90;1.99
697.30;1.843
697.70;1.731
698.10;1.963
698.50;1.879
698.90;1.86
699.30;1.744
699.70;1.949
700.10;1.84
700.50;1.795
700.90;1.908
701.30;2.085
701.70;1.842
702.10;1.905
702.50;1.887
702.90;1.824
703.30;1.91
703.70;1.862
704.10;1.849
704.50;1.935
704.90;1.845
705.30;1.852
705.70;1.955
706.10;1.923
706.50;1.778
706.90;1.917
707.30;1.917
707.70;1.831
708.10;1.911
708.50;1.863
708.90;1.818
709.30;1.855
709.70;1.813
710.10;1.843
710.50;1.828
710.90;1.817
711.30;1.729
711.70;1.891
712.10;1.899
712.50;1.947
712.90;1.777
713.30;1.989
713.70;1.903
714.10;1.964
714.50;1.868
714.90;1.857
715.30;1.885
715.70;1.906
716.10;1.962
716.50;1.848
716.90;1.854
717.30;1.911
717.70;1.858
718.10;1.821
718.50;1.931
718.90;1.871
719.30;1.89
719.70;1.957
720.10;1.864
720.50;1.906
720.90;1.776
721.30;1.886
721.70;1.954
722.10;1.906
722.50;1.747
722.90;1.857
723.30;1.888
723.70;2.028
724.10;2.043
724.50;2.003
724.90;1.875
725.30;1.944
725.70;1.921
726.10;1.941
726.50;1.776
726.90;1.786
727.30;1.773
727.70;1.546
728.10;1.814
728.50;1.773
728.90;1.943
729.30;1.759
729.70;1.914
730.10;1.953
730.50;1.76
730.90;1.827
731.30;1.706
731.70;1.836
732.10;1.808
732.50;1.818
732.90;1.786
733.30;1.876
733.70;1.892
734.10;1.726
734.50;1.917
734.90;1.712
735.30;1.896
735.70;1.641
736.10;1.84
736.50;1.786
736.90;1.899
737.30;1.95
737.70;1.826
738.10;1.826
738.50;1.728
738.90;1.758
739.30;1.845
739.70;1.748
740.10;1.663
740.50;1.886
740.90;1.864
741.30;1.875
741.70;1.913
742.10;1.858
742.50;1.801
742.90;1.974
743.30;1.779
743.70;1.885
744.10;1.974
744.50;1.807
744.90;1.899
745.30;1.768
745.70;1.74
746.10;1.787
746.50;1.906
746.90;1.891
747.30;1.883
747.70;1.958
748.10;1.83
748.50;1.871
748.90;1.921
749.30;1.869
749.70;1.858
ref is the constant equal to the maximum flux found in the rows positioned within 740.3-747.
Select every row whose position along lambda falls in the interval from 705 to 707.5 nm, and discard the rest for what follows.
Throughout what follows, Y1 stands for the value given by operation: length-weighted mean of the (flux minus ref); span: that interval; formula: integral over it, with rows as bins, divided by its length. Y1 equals -0.085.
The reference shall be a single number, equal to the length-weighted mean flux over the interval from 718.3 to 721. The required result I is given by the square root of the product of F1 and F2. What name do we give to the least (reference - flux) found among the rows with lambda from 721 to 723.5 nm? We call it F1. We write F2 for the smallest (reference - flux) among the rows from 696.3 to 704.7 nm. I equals 0.11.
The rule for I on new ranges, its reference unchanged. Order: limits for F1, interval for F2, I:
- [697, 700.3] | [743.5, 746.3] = 0.08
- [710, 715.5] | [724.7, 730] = 0.07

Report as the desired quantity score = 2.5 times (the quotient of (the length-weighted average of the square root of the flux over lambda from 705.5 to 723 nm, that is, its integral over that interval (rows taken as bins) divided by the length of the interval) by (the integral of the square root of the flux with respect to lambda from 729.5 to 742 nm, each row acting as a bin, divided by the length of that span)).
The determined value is 2.54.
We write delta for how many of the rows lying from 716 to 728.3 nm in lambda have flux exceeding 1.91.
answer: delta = 11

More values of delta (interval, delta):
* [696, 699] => 2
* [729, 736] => 3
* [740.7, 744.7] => 3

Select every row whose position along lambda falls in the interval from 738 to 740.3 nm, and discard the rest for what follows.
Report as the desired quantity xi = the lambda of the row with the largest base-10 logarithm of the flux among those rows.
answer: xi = 739.30 nm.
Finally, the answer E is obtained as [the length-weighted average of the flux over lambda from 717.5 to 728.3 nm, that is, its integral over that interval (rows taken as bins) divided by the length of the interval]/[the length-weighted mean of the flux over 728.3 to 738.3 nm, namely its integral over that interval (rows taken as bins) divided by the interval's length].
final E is 1.03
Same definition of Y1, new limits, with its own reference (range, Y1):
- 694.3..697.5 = -0.331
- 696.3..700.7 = -0.127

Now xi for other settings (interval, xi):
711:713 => 712.50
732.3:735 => 734.50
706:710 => 706.10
